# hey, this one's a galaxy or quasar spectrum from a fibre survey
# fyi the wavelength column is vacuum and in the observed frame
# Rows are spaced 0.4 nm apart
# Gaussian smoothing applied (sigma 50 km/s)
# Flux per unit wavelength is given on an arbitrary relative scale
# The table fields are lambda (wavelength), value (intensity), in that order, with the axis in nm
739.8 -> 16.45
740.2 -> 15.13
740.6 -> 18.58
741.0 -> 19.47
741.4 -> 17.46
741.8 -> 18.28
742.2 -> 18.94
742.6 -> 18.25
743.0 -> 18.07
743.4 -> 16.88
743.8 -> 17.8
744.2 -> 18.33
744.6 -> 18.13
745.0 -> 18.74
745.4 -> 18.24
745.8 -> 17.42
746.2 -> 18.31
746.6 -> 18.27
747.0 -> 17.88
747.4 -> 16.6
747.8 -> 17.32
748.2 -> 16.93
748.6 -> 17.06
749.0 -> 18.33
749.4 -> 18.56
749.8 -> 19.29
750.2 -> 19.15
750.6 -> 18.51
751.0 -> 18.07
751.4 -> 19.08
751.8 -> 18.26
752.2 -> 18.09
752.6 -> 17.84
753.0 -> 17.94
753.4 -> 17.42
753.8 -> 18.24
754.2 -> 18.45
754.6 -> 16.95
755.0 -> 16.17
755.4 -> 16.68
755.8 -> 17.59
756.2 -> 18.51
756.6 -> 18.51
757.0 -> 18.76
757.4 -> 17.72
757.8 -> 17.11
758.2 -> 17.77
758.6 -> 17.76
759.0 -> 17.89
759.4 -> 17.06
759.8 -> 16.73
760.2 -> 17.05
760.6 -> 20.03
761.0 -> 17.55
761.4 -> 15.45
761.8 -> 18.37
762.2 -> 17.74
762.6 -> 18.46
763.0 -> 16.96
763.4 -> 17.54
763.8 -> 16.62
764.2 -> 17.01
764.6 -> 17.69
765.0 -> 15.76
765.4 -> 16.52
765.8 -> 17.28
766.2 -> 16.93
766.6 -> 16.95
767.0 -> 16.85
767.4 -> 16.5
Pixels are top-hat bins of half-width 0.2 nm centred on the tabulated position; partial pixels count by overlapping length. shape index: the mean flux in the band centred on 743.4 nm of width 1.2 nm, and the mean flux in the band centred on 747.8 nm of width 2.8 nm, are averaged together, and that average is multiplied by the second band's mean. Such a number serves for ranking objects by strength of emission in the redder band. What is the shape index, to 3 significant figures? 307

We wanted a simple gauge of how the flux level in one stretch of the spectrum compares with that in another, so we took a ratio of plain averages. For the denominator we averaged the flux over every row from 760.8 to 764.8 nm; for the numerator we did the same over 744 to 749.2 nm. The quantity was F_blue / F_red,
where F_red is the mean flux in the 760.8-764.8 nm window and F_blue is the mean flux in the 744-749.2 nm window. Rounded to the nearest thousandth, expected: 1.027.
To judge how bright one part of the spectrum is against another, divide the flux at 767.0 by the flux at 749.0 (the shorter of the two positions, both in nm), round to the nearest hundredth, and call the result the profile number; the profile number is 0.92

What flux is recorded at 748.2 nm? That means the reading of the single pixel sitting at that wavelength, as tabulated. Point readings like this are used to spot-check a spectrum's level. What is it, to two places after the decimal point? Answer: 16.93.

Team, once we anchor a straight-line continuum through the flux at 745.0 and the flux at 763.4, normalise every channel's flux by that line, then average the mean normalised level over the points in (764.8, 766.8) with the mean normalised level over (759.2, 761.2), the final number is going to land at 0.978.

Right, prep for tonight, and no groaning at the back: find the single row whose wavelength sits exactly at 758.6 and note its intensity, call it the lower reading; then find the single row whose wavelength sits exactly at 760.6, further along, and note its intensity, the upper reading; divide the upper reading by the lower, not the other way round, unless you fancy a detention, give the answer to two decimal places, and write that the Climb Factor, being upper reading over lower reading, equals 1.13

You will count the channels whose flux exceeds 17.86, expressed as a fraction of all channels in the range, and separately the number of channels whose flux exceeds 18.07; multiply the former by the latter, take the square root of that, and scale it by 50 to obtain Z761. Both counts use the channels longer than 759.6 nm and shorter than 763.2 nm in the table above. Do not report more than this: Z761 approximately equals 50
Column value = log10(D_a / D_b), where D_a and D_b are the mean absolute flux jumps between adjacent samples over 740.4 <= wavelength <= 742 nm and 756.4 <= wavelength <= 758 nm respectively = 0.29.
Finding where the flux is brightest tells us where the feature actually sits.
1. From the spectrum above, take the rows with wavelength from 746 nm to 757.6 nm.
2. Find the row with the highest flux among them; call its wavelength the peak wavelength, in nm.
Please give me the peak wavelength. 749.8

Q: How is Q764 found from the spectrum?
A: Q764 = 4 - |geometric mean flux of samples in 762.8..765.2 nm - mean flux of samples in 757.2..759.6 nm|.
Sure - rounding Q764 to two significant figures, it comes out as 3.4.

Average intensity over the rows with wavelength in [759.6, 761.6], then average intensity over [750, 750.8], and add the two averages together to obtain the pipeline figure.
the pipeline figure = 36.2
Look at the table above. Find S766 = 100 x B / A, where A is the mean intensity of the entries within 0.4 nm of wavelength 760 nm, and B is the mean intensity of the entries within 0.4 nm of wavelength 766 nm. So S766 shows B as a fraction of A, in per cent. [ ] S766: 101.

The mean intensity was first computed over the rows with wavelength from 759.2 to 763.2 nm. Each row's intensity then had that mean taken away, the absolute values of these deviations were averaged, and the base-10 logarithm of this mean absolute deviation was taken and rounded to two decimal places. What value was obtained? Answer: -0.05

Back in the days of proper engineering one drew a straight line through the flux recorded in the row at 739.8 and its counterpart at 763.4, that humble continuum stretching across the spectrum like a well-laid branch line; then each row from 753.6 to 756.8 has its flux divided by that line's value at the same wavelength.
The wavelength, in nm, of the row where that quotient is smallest 755.0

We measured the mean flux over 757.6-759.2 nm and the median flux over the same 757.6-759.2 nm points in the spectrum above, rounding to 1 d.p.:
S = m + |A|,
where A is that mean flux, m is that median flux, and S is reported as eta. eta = 35.4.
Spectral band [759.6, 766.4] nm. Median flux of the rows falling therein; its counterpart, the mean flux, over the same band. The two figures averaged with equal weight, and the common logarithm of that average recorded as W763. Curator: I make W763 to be 1.23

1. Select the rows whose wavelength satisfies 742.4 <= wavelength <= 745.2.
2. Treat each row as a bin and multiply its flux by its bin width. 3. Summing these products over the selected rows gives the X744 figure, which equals 50.5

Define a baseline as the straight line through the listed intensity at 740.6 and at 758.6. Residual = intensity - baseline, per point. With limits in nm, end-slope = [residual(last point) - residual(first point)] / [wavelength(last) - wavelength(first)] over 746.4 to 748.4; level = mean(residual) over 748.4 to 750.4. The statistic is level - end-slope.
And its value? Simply 1.1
